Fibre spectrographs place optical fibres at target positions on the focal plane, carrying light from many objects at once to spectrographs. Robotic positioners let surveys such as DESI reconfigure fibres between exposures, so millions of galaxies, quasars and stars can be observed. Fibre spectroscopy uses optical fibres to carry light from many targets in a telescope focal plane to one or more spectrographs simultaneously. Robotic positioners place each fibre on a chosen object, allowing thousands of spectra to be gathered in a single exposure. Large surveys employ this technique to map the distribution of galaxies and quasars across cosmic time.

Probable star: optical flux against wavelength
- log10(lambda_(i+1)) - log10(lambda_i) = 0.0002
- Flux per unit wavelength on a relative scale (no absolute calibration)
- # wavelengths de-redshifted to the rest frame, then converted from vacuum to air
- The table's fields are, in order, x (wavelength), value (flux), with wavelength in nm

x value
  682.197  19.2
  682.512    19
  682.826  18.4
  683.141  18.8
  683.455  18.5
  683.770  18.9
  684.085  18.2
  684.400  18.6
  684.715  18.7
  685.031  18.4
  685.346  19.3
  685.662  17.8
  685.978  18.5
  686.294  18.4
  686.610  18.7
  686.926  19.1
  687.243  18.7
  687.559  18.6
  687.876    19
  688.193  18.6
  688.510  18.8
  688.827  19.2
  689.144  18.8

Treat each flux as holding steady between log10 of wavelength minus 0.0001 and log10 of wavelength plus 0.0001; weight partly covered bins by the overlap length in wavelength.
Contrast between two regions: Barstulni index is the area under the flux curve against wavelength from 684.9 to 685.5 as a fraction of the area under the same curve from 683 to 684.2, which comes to 0.51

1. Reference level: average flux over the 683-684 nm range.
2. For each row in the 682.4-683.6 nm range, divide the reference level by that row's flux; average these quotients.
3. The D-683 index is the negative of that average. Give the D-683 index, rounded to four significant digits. -1.003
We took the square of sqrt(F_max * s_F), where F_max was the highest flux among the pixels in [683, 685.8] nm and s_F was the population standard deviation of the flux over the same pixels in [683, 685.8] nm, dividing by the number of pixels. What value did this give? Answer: 7.8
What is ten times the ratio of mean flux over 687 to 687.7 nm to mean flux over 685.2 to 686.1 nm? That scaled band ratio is 10.1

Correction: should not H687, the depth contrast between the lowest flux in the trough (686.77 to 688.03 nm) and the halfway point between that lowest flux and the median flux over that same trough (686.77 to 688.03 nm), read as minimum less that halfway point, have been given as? -0.125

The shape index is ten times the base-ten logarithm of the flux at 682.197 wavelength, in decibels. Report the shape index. 12.8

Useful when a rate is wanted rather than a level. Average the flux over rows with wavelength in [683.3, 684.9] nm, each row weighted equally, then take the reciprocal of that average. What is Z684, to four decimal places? 0.0538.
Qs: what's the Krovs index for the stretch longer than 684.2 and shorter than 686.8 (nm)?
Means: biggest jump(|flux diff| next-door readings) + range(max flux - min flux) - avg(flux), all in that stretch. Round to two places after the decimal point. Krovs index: -15.55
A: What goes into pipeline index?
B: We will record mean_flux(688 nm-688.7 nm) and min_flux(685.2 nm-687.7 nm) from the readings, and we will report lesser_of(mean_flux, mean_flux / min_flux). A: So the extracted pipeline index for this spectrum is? 1.05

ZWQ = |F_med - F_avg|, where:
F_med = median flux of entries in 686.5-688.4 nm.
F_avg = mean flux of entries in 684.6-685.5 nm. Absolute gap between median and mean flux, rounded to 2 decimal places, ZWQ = 0.10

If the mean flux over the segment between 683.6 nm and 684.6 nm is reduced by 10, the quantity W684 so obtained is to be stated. 8.57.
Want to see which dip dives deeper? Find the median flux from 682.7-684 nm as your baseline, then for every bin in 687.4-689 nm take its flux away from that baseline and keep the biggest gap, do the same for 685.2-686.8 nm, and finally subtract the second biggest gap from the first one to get -0.8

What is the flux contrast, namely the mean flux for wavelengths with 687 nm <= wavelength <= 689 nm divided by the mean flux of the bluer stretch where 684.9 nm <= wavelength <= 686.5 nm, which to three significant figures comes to 1.02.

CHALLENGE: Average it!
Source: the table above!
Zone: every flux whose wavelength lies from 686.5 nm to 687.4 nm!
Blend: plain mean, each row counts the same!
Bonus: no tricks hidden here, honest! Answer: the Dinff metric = 18.83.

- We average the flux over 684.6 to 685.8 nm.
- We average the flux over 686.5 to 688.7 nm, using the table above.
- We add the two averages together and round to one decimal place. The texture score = 37.3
